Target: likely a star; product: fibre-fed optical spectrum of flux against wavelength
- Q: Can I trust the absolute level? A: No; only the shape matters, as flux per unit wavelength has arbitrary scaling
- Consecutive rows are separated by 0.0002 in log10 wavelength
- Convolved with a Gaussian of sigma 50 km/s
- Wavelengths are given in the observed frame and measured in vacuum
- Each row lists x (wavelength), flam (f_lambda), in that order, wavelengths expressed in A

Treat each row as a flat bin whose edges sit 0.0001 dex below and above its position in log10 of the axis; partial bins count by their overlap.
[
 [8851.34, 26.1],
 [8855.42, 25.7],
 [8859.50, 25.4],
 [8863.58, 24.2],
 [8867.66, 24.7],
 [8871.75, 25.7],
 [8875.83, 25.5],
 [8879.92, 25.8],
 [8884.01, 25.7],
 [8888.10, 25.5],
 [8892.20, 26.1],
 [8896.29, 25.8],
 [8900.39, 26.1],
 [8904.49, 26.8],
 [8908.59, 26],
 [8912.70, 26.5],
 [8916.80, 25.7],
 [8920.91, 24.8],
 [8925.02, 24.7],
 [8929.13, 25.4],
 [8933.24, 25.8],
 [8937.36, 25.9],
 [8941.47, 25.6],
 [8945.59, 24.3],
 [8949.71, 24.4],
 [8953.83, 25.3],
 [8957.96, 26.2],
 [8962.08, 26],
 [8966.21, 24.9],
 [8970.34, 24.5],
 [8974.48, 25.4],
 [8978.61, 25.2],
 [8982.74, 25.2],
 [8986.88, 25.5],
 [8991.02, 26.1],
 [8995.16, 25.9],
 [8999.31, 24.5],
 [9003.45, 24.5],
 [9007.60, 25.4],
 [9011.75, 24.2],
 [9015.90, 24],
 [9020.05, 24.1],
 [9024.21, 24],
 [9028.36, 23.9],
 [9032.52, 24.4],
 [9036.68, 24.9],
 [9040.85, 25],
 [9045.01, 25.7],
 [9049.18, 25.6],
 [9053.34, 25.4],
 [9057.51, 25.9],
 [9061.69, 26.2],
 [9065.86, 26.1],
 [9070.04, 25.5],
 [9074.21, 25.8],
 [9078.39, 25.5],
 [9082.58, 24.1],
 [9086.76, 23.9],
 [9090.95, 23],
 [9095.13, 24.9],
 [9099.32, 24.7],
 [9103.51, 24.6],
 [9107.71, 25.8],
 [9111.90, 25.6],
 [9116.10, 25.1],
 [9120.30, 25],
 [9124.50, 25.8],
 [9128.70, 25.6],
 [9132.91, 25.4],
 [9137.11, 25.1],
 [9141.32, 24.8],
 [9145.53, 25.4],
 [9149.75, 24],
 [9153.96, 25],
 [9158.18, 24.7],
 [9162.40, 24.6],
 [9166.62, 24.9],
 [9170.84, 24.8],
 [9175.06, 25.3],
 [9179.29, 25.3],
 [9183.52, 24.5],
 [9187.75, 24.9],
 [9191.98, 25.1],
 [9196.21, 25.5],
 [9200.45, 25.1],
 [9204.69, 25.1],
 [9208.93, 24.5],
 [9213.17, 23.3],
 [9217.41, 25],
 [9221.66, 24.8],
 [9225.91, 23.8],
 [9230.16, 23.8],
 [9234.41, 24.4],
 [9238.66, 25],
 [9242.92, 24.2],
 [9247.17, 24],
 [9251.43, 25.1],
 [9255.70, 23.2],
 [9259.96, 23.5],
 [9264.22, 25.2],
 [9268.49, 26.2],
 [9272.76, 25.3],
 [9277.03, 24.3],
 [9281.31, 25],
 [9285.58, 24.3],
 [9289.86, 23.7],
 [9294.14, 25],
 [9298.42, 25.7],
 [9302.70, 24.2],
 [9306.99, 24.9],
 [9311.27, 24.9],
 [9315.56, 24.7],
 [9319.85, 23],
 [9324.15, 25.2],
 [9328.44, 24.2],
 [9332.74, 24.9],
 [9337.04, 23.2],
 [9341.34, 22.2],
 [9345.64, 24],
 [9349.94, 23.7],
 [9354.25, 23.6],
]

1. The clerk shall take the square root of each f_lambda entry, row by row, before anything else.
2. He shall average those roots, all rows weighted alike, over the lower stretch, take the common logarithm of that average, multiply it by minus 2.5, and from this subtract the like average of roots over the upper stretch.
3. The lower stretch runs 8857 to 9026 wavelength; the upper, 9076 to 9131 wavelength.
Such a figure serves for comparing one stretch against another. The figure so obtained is -6.742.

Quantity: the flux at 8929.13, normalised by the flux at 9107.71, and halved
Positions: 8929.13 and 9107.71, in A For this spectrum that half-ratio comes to 0.492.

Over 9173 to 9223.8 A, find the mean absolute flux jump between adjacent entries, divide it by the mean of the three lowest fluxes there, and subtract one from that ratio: -0.978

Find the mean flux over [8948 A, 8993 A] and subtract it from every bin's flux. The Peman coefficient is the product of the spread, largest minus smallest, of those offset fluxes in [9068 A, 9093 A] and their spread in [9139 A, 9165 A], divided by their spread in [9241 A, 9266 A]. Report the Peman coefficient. 2.0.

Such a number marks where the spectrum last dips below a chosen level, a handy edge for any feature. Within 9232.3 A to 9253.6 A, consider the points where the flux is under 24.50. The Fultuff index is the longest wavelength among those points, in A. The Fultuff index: 9247.17 A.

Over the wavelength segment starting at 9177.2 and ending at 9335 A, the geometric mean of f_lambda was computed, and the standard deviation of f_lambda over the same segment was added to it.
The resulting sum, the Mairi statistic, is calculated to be 25.3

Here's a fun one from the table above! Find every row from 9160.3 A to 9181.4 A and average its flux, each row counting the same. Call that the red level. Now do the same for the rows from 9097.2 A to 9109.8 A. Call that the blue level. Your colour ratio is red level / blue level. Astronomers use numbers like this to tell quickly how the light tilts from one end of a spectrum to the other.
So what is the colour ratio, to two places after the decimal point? 1.00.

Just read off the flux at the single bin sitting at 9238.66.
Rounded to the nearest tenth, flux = 25.0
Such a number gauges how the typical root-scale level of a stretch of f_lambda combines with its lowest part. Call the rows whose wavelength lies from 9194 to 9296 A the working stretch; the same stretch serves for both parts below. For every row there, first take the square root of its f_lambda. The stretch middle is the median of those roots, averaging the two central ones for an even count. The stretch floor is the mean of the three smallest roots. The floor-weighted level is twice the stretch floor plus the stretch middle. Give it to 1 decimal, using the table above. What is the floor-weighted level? 14.6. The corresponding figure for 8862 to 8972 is 14.9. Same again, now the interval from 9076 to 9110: 14.7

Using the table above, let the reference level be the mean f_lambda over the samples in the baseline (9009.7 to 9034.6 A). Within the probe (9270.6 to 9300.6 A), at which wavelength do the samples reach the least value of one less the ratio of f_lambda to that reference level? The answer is 9298.42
